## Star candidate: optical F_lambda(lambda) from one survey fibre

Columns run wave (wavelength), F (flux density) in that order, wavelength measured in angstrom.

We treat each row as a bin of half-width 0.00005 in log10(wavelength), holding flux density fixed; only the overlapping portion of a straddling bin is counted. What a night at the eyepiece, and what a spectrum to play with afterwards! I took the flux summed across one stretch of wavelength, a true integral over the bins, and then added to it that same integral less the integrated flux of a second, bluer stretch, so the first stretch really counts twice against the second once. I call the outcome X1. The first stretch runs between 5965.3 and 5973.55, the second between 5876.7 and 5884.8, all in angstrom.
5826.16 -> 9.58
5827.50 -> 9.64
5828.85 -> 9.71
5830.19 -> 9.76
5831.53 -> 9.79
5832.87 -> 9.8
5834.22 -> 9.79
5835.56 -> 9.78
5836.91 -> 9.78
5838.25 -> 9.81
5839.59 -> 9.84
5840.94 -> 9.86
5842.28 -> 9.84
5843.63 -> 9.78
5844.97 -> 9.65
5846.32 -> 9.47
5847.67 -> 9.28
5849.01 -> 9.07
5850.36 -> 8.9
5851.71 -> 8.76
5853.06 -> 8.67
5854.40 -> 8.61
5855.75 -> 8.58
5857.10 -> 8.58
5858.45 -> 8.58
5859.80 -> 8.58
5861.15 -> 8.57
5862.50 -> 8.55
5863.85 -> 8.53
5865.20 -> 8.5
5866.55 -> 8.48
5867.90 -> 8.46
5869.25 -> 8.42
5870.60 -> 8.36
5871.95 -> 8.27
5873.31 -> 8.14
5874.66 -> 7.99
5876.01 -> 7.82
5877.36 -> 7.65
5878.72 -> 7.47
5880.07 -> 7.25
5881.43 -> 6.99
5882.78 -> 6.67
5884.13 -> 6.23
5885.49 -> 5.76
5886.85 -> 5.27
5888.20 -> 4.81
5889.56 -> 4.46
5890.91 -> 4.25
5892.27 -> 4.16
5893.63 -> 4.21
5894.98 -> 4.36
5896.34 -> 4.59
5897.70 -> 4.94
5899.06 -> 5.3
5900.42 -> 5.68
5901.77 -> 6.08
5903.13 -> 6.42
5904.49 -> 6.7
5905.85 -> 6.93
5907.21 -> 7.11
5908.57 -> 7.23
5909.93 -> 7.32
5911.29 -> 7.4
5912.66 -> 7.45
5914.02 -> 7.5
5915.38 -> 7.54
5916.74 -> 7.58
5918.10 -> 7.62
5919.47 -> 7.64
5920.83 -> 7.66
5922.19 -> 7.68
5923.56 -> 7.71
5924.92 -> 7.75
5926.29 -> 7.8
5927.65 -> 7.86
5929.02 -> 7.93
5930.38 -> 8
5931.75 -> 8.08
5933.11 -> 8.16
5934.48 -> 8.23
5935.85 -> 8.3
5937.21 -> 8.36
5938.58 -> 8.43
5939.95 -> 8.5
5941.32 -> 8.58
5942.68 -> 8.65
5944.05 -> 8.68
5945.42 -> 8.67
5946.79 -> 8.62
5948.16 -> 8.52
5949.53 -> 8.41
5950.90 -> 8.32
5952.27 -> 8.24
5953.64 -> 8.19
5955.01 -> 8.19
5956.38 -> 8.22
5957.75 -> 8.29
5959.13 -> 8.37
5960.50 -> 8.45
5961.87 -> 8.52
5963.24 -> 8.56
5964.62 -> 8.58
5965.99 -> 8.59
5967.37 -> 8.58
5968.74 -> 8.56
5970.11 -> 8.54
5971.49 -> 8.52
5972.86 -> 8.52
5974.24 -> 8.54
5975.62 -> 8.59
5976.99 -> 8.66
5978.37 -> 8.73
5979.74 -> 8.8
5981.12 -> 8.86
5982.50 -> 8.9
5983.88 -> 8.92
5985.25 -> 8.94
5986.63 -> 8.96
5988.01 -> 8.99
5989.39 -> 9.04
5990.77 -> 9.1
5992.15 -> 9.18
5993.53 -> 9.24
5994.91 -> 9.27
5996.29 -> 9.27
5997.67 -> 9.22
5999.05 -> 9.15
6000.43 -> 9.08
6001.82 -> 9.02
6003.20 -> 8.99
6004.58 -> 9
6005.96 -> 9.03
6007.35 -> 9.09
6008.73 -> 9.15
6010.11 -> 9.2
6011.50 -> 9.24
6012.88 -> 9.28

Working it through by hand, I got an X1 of 84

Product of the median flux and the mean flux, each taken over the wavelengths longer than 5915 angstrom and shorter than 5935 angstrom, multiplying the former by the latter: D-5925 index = 61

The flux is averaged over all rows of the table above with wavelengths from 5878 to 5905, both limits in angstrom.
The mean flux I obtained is 5.6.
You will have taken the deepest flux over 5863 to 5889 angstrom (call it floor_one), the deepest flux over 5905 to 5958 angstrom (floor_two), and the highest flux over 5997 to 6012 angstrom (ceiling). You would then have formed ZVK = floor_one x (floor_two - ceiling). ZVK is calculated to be -11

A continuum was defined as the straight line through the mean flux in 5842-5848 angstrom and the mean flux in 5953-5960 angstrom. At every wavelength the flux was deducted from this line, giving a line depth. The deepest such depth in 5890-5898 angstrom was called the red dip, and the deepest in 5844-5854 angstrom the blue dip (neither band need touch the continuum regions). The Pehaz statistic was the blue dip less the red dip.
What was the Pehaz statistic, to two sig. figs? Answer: -4.0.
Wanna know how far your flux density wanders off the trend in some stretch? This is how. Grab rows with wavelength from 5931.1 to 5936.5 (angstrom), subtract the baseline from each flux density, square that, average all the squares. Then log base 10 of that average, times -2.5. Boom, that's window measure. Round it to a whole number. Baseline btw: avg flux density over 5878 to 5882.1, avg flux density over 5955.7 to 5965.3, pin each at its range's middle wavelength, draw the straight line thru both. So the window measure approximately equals 4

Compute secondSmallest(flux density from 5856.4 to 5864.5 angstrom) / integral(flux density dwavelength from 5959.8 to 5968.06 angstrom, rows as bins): 0.12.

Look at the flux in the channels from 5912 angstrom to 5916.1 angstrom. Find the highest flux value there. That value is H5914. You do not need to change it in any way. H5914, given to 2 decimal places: 7.54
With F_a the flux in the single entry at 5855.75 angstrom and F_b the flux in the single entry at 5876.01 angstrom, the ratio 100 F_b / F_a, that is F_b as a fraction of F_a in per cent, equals 91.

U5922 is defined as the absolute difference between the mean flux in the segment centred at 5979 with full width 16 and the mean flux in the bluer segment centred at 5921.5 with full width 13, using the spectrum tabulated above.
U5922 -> 1.06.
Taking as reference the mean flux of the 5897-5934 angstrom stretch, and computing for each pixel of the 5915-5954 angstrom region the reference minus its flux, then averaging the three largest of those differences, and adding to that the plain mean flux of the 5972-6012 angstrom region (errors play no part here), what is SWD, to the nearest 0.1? 8.6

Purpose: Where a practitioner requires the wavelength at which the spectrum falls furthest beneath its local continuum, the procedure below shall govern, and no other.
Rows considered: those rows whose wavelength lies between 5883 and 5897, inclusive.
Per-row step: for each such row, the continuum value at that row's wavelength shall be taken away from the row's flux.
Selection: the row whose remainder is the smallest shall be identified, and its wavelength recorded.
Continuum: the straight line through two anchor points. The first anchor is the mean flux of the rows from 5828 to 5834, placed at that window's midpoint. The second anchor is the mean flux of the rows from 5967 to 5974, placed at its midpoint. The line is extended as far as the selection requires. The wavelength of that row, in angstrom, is 5892.27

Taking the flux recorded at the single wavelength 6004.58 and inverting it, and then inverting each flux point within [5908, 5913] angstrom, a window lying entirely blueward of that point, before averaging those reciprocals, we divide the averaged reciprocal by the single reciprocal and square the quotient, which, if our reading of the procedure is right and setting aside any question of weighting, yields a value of 1.50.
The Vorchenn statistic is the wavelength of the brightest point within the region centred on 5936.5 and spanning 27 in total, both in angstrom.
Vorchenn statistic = 5944.05 angstrom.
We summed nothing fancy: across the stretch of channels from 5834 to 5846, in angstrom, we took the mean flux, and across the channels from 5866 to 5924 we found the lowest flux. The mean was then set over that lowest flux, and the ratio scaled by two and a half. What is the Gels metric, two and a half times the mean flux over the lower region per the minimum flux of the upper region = 5.88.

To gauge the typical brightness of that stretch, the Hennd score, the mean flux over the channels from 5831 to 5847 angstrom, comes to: 9.8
